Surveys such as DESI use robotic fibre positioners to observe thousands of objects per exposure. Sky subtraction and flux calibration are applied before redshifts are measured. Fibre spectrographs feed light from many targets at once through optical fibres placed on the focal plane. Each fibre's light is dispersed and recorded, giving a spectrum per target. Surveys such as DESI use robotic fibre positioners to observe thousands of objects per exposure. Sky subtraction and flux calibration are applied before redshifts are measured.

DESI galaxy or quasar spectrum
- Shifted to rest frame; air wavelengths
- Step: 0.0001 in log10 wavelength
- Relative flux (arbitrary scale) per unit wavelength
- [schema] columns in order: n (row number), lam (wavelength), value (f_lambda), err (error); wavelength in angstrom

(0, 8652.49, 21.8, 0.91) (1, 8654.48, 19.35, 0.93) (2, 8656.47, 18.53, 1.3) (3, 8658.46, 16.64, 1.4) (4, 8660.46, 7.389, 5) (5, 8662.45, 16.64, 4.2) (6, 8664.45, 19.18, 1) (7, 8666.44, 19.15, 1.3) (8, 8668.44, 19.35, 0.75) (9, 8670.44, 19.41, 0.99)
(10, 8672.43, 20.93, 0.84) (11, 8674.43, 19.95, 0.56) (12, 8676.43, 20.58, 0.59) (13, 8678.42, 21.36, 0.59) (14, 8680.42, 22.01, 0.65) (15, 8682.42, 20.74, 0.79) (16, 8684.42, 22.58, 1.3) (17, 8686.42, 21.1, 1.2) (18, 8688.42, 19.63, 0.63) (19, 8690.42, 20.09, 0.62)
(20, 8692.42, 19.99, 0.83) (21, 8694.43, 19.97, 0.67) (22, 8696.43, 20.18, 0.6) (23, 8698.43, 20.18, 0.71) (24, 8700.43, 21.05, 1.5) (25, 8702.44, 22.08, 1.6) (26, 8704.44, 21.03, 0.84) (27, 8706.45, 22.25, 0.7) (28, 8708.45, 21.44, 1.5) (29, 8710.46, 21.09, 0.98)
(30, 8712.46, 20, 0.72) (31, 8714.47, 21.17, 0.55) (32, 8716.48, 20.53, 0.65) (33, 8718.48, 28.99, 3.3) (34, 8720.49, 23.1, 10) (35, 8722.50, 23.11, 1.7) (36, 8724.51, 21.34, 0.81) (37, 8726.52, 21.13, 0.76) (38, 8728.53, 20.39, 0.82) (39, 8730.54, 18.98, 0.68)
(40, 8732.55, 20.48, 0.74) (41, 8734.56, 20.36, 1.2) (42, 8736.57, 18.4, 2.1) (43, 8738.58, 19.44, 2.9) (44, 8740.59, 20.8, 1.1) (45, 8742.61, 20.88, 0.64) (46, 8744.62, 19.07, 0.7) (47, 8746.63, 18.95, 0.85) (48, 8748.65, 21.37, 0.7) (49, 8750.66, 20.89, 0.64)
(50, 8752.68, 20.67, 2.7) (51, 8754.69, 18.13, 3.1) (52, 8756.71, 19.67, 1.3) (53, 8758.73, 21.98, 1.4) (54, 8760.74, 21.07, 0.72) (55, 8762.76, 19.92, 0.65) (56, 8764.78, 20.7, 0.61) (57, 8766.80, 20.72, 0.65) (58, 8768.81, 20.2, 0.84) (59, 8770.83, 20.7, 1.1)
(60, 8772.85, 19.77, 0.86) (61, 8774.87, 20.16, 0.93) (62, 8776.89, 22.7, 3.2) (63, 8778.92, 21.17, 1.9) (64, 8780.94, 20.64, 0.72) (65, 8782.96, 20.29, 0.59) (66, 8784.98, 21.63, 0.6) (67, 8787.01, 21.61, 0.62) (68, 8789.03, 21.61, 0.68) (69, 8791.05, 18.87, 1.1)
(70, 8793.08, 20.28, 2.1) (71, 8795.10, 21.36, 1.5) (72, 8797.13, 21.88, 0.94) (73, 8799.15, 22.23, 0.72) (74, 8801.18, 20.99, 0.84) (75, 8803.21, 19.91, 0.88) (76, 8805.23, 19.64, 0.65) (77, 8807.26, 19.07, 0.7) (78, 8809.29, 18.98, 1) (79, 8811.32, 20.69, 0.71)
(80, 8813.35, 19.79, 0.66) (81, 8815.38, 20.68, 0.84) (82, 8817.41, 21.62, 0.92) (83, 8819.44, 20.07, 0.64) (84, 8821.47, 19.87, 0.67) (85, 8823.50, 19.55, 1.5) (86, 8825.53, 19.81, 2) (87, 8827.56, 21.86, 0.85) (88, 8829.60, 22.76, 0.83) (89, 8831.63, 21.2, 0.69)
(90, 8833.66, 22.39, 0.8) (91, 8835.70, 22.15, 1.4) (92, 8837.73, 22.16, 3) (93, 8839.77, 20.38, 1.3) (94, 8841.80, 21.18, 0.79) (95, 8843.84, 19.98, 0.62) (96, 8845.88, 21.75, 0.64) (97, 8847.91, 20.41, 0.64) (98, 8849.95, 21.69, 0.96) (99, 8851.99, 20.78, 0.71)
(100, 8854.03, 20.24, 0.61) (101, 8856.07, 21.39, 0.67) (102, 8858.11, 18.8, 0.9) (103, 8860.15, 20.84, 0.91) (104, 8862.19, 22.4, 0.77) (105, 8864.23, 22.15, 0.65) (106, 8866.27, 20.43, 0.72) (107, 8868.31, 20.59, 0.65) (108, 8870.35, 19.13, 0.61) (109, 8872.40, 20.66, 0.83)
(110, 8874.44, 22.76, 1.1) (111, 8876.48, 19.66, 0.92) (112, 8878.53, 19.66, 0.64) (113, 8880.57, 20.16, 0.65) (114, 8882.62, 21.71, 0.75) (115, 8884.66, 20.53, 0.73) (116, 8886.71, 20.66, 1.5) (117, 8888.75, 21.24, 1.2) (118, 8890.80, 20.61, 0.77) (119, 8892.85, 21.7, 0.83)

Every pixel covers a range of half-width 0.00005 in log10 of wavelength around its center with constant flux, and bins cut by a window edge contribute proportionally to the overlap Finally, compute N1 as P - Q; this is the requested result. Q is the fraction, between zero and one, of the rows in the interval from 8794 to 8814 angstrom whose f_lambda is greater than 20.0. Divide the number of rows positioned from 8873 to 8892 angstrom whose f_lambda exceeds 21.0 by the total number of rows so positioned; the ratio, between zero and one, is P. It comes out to -0.17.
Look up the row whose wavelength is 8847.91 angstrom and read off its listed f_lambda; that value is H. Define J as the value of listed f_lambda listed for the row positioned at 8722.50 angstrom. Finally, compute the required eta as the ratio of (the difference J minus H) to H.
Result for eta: 0.13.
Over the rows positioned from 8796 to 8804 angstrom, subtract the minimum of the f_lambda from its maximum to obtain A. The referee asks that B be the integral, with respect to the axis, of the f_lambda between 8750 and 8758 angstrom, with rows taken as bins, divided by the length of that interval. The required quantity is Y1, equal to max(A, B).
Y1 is 19.9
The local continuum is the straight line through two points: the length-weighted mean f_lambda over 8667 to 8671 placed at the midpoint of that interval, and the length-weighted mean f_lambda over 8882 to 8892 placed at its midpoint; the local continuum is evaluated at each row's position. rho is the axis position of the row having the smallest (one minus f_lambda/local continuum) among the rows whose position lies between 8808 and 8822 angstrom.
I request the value 8817.41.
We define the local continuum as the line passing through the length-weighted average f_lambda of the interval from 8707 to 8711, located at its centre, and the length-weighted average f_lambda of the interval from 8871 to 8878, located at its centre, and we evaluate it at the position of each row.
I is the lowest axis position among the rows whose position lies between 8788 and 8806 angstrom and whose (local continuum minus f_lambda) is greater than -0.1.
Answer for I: 8791.05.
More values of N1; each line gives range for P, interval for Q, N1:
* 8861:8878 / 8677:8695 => -0.29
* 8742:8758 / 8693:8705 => -0.71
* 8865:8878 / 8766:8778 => -0.67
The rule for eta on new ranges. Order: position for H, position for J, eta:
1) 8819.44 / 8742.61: 0.04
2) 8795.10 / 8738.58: -0.09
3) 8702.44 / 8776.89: 0.03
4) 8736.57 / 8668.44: 0.05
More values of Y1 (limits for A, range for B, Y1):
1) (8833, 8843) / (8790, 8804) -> 20.8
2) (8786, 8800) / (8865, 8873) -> 20.2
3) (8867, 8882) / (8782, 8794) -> 20.7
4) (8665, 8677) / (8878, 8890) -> 20.7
